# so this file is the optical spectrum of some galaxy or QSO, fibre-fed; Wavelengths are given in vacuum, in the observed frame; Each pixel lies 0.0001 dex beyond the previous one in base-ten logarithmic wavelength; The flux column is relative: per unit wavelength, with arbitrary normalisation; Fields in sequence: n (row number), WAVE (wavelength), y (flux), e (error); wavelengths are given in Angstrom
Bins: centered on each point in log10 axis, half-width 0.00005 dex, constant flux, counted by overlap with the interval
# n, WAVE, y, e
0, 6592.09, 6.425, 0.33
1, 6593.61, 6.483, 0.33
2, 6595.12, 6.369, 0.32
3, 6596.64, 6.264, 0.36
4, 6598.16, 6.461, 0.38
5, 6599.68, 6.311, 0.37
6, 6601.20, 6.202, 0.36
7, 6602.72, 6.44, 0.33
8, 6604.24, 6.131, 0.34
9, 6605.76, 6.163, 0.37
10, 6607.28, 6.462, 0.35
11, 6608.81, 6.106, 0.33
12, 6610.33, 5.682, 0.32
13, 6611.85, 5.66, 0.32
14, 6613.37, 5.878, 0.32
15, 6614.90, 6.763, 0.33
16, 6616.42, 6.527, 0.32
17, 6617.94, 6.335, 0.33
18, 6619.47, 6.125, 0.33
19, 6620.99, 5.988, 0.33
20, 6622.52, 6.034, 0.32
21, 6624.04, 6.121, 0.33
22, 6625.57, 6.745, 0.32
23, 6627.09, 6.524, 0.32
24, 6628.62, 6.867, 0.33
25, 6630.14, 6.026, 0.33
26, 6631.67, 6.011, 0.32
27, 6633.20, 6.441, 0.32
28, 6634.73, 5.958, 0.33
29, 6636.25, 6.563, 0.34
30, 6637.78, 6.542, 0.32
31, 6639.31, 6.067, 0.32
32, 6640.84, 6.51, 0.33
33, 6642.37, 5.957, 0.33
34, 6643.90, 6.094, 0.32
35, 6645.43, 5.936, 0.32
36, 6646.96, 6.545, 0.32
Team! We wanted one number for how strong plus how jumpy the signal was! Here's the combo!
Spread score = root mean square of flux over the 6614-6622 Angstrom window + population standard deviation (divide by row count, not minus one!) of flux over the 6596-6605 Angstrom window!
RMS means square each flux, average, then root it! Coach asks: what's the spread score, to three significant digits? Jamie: 6.47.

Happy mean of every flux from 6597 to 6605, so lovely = 6.31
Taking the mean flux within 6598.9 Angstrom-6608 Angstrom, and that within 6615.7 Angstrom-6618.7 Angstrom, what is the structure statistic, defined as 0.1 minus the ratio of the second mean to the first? -0.92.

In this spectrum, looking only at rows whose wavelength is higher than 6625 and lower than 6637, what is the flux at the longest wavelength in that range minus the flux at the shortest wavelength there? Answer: -0.18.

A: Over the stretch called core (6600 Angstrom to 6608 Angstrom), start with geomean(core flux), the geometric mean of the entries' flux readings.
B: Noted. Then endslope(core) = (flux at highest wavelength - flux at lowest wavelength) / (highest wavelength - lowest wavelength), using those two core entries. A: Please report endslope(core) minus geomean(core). -6.24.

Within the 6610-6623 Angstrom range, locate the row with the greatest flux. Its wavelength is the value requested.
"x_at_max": 6614.90 Angstrom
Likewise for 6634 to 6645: 6636.25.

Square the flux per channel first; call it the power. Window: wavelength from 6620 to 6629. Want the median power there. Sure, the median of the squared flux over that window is 40.0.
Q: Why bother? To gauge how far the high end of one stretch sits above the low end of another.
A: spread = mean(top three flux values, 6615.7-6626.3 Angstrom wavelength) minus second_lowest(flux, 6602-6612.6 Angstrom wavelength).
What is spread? 0.85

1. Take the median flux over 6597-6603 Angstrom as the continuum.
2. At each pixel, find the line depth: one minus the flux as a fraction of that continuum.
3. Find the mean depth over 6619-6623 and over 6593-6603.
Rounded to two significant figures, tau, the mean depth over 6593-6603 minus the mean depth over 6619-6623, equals -0.049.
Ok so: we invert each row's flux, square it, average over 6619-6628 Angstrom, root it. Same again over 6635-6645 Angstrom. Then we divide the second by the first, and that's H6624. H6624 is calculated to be 0.99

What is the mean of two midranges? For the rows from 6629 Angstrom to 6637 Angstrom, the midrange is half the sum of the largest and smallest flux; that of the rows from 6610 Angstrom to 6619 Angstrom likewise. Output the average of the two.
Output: 6.24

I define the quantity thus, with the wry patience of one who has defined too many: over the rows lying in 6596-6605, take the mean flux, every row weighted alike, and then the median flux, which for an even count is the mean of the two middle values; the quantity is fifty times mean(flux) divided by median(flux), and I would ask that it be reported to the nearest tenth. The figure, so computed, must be 50.1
